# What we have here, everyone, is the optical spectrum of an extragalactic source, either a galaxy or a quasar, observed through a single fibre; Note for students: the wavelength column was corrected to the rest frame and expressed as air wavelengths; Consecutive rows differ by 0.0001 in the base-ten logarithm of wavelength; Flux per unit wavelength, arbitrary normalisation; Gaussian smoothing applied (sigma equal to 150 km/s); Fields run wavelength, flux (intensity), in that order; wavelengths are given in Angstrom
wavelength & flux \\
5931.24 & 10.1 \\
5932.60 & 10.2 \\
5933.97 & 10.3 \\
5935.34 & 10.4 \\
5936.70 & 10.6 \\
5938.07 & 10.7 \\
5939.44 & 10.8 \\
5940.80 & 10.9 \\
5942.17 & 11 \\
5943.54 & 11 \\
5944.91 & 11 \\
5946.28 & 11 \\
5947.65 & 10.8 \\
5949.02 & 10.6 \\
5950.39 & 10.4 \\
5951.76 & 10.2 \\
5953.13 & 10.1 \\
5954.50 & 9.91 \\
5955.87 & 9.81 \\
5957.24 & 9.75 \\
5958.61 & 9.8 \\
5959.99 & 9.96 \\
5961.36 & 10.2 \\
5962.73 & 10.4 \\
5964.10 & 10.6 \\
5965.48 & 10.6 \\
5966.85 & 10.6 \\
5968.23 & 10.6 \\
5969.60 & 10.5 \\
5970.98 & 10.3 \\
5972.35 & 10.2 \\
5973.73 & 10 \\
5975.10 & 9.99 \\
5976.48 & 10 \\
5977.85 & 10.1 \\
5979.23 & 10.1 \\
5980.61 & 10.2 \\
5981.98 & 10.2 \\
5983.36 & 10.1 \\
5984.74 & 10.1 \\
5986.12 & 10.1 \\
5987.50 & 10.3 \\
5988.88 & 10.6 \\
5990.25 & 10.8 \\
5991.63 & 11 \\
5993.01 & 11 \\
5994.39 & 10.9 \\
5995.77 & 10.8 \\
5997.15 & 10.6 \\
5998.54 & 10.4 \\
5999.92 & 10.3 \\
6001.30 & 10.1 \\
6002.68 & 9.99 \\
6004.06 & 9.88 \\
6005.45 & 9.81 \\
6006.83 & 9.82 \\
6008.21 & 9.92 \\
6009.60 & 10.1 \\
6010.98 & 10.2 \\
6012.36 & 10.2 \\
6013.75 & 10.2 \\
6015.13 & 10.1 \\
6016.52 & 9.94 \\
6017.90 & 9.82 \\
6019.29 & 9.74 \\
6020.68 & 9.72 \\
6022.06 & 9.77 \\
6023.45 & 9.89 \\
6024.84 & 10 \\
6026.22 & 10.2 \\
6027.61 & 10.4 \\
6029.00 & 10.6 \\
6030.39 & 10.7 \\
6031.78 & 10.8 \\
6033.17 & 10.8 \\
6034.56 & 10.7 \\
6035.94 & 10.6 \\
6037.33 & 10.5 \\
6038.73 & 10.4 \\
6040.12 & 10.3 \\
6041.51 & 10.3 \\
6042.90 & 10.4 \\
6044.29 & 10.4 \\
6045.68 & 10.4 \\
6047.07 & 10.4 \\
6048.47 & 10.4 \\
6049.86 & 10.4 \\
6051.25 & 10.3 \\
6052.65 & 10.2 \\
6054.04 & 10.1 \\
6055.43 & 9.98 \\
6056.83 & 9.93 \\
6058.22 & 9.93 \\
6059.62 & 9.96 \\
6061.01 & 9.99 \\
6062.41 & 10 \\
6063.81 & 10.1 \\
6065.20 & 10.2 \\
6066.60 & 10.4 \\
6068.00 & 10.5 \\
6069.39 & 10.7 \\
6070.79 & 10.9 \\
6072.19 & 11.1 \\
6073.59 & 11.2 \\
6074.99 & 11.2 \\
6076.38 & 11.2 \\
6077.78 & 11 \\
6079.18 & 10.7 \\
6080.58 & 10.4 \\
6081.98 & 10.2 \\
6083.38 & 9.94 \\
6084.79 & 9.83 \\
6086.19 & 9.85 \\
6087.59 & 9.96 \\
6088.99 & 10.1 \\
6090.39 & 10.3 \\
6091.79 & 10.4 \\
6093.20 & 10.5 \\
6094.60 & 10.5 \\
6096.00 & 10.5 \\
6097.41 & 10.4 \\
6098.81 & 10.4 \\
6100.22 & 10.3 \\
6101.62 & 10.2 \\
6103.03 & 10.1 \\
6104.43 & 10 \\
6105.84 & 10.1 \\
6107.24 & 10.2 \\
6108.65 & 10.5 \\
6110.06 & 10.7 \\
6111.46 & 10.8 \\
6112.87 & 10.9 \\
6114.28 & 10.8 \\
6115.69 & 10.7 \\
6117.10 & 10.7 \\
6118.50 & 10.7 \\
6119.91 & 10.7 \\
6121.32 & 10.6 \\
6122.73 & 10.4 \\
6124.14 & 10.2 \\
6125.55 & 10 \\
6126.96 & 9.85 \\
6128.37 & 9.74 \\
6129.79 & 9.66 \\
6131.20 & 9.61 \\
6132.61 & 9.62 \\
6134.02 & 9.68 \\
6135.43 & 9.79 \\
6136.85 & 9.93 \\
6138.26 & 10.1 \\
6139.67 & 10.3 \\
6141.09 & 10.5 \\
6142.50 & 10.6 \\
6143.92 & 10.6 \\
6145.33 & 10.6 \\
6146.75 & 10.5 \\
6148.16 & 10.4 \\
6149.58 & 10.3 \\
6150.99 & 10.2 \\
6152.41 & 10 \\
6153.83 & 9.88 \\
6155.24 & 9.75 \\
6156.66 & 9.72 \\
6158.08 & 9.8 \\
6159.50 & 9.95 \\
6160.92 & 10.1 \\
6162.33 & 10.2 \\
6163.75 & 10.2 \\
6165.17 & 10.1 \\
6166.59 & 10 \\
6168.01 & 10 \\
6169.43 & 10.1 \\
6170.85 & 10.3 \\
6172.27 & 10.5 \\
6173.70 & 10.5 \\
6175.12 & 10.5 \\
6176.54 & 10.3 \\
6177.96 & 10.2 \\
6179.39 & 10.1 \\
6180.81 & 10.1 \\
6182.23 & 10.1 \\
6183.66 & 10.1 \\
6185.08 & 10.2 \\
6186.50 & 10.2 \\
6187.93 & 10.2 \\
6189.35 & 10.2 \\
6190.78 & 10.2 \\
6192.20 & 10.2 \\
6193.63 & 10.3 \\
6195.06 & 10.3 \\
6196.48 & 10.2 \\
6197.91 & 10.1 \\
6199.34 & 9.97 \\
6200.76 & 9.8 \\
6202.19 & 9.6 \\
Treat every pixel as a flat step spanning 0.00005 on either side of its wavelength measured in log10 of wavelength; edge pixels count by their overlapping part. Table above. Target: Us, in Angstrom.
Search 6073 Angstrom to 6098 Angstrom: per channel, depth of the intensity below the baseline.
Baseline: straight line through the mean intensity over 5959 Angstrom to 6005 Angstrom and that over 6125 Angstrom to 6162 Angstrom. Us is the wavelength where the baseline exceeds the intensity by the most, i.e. 6084.79 Angstrom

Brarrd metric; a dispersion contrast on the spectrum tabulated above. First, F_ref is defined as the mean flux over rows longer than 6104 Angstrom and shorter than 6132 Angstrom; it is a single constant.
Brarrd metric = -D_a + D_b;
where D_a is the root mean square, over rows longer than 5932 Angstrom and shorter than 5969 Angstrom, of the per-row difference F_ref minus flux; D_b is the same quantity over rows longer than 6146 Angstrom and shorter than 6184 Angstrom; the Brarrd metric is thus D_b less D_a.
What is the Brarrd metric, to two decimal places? -0.11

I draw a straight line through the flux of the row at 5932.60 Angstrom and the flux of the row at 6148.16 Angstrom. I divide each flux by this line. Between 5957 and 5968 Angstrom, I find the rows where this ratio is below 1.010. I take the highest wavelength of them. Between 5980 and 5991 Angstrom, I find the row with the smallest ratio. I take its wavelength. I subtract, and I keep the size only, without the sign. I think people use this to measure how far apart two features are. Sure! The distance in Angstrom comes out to 24.8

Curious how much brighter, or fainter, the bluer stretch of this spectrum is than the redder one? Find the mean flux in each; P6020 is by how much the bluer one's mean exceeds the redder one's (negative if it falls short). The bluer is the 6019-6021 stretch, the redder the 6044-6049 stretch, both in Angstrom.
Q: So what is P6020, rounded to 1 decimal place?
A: -0.7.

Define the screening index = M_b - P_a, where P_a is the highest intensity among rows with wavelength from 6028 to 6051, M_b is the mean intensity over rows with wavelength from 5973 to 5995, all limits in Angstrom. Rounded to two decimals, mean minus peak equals -0.46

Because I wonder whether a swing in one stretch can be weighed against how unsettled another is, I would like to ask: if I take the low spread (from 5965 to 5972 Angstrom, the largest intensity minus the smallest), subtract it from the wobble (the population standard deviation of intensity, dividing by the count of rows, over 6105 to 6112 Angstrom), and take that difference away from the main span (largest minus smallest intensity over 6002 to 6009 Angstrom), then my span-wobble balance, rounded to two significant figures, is 0.21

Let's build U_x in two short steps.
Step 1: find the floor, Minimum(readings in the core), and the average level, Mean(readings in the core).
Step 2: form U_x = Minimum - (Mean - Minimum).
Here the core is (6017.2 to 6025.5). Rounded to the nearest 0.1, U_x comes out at 9.6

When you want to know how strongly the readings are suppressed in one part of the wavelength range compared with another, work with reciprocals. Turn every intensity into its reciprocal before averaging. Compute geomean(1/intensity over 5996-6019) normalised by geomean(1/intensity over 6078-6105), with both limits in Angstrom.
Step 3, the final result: 1.02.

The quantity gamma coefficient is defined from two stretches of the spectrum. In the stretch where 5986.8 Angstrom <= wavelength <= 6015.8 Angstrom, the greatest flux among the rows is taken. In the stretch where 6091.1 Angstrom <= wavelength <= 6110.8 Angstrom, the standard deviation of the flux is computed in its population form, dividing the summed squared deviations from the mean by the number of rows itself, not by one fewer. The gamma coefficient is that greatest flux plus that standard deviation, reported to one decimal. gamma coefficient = 11.2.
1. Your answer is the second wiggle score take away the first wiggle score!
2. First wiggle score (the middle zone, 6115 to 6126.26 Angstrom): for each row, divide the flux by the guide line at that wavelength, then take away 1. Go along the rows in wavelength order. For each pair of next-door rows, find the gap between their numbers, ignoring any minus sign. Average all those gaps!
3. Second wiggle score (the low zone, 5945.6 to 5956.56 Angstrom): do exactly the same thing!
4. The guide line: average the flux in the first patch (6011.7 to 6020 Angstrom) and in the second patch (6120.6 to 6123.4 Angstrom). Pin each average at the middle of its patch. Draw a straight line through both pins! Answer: 0.008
